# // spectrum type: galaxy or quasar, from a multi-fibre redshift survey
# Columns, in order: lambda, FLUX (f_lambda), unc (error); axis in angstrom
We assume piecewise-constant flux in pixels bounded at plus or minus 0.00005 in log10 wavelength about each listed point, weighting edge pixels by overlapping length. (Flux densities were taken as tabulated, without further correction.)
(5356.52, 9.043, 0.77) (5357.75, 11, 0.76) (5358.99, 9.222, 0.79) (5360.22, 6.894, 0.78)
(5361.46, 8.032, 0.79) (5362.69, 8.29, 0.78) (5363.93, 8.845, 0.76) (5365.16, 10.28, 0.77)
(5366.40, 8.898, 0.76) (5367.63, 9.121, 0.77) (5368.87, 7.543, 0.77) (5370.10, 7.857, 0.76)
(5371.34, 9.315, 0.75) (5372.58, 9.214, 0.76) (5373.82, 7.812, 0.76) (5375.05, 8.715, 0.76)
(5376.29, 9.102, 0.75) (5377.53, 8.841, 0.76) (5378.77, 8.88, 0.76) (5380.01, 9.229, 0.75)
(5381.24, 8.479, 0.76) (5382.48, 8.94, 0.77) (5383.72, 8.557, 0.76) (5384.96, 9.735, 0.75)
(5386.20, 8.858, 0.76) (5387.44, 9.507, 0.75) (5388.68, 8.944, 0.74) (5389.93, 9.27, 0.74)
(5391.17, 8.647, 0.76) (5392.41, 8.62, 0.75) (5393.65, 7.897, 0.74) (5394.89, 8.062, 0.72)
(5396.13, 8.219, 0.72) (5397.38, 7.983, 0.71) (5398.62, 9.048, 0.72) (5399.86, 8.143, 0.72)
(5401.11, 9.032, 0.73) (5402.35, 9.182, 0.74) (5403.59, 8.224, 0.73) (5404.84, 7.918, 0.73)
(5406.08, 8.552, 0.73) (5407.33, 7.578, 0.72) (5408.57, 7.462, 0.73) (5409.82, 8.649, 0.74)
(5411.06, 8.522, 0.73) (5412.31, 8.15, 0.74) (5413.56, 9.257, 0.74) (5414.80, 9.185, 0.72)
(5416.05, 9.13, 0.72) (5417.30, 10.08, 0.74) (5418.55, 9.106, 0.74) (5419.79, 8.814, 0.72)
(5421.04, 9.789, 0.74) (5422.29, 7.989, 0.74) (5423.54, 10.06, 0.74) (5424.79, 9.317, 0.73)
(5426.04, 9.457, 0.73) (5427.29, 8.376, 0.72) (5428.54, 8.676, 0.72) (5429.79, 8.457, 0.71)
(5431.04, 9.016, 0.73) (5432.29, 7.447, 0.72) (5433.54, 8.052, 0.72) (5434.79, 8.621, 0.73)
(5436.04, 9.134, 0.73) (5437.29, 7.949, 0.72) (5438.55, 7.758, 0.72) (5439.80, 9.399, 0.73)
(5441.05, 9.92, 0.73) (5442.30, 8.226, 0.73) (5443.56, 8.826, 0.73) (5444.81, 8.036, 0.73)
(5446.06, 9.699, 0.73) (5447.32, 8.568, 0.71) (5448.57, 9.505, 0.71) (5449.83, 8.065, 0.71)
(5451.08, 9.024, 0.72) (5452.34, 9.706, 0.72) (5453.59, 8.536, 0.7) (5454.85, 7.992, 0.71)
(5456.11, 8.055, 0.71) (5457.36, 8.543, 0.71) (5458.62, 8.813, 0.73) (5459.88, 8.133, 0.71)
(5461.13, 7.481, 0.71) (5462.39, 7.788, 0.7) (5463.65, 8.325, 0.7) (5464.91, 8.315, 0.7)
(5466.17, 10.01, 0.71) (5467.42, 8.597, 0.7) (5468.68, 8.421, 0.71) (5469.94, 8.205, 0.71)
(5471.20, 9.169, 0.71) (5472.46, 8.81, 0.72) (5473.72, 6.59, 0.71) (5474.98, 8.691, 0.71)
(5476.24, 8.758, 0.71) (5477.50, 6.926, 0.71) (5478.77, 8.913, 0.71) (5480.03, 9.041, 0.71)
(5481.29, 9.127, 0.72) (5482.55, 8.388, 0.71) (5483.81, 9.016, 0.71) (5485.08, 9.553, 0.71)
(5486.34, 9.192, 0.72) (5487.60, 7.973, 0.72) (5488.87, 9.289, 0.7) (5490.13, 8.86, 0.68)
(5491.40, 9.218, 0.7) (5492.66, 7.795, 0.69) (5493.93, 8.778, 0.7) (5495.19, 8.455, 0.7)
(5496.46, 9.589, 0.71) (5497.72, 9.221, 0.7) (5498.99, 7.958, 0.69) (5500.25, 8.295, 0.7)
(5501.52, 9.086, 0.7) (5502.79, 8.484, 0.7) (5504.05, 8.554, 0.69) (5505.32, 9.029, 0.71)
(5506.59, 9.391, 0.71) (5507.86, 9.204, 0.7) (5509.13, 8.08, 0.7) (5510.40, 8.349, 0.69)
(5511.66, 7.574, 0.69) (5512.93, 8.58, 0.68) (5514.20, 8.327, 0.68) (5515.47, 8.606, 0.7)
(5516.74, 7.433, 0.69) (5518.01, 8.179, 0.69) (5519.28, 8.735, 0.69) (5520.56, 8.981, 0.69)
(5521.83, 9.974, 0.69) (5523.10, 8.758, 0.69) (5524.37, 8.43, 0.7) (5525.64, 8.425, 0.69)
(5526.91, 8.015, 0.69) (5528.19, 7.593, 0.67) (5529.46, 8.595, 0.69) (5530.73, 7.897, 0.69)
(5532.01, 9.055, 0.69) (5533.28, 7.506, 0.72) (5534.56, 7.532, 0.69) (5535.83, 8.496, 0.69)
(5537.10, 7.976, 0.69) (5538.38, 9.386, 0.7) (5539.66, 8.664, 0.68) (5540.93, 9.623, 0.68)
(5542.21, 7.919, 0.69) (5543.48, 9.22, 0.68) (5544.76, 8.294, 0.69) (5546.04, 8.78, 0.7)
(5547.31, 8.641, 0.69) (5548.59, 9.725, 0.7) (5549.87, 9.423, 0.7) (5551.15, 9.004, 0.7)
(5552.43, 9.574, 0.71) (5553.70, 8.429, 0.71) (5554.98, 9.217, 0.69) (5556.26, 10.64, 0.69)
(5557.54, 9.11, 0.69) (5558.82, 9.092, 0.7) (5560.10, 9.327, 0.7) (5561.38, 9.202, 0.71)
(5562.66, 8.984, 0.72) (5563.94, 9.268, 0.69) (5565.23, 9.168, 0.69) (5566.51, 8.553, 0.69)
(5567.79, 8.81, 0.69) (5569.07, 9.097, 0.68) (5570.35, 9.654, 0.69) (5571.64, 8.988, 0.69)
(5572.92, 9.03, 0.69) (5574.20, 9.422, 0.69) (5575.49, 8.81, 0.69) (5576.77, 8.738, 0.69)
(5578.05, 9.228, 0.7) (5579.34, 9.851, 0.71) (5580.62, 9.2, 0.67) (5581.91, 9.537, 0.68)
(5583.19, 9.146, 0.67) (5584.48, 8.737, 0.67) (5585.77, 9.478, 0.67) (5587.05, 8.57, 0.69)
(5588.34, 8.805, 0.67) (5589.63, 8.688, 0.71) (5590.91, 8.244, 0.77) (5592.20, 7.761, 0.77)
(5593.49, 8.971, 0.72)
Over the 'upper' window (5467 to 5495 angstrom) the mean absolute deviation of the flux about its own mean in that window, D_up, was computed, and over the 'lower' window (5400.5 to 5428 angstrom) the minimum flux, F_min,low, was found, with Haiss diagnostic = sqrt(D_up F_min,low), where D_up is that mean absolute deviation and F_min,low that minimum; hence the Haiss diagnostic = 2.0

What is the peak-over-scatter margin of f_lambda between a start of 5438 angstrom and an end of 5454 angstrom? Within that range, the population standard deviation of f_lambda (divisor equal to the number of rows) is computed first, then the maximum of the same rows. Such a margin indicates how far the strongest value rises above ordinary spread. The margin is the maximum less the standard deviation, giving 9.22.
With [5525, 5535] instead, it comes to 8.53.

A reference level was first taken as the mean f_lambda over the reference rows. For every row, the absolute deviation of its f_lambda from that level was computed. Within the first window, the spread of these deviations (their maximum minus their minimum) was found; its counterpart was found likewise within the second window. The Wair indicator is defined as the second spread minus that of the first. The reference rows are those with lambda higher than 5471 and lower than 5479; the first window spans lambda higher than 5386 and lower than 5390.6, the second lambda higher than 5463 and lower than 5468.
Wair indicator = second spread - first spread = 1.0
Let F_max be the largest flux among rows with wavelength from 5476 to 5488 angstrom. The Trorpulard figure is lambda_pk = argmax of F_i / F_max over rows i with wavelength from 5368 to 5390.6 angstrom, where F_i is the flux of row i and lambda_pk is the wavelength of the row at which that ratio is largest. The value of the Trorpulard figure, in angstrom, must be 5384.96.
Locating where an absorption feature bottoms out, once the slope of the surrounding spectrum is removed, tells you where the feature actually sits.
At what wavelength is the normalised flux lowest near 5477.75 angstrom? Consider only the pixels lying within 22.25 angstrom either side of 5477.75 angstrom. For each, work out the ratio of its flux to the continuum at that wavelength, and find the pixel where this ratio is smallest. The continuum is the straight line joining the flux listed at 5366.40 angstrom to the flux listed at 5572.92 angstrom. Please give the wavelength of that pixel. 5473.72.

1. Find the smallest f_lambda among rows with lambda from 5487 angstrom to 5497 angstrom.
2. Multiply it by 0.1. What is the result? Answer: 0.78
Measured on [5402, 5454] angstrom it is 0.74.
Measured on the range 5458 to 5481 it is 0.66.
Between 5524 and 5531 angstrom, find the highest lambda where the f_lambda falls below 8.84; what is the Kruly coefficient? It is 5530.73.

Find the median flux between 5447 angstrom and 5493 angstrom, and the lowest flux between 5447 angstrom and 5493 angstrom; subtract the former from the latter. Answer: -2.01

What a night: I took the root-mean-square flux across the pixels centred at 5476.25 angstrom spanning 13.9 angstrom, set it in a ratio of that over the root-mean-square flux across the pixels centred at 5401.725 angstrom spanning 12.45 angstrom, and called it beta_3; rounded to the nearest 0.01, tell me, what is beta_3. 1.01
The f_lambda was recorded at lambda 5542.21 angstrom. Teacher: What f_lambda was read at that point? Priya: 7.919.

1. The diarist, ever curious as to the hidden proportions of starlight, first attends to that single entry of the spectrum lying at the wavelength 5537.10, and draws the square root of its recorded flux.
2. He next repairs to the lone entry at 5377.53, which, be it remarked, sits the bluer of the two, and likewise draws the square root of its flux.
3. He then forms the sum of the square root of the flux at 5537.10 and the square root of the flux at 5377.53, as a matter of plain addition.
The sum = 5.80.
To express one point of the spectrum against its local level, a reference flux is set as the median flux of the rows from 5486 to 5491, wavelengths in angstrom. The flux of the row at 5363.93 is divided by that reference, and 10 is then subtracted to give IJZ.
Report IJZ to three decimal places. -9.020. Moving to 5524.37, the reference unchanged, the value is -9.066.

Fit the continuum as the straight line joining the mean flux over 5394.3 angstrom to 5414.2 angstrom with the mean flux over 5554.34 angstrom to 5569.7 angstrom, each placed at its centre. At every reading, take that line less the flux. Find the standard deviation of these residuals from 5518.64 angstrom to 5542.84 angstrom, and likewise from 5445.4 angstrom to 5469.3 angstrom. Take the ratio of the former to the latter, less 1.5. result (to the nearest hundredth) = -0.50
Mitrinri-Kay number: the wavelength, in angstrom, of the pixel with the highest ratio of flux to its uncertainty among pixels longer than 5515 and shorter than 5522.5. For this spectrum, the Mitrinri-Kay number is 5521.83 angstrom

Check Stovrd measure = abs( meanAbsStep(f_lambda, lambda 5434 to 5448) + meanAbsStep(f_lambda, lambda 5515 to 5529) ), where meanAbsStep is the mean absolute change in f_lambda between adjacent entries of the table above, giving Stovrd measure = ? 1.6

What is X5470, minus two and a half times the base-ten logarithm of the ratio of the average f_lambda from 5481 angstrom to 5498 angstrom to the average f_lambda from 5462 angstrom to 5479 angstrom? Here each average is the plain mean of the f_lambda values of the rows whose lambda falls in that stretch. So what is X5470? -0.062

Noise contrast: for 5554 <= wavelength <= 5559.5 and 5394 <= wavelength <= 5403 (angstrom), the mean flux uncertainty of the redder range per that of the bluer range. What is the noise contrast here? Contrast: 0.958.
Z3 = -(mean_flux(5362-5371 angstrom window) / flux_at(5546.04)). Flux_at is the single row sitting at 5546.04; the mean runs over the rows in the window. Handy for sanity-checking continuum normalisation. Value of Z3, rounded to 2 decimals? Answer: -0.99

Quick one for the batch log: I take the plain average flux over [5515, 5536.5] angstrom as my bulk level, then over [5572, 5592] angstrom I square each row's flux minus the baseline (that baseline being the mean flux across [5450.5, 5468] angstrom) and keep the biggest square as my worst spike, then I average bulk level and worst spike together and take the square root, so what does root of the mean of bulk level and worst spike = 2.25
